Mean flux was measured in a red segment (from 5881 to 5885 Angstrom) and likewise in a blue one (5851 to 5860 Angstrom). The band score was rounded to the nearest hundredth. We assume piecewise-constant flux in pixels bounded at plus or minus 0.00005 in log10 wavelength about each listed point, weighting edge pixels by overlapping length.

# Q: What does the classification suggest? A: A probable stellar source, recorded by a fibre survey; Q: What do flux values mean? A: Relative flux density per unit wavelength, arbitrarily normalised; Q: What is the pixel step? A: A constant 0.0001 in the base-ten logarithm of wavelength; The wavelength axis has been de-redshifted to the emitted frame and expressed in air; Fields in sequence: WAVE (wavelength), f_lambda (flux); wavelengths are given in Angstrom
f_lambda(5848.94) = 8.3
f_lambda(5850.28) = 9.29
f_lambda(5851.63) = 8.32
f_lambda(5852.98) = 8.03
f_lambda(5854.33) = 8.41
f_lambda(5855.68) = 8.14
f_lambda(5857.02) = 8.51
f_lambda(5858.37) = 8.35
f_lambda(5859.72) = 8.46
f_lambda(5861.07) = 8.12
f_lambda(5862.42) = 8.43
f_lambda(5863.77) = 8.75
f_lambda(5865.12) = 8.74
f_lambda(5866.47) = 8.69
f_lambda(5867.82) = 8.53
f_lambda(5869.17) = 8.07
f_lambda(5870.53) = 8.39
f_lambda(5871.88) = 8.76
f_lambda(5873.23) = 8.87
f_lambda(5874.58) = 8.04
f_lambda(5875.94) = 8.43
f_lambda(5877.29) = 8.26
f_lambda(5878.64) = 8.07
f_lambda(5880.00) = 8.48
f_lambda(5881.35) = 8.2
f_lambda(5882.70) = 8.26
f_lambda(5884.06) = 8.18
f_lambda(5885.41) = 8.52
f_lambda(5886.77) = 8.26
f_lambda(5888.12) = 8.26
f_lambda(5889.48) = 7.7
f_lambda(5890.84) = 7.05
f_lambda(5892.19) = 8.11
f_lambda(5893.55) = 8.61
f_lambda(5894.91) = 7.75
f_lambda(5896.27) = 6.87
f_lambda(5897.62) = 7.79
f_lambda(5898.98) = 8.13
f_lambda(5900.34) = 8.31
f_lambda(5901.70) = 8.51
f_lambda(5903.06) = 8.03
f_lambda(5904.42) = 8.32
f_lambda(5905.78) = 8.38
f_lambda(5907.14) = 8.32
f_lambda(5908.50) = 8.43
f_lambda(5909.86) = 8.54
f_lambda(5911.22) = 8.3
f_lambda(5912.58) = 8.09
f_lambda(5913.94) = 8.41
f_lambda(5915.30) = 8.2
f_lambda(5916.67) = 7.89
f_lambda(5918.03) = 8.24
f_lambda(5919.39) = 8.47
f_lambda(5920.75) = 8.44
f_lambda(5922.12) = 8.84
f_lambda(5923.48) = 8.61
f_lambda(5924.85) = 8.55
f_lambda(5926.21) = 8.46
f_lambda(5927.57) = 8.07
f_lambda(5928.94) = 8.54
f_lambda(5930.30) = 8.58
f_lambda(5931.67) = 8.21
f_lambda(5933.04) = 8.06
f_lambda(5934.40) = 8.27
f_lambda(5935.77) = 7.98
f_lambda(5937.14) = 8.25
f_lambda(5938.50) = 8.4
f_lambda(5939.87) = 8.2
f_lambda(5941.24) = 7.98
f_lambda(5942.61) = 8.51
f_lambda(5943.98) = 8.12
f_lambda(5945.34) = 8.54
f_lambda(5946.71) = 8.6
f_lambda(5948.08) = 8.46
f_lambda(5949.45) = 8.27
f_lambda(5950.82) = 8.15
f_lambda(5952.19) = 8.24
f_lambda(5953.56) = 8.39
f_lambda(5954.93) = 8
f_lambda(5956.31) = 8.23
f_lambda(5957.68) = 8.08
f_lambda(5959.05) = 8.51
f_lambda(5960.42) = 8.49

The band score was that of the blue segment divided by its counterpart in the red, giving 1.01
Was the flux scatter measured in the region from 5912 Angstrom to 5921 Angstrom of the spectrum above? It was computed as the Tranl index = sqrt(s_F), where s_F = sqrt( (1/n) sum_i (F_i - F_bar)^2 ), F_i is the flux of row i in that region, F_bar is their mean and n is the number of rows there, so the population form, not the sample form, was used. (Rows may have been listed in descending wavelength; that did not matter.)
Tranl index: 0.442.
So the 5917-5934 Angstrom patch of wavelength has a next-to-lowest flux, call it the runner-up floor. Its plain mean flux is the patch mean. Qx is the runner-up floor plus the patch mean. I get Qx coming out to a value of 16.5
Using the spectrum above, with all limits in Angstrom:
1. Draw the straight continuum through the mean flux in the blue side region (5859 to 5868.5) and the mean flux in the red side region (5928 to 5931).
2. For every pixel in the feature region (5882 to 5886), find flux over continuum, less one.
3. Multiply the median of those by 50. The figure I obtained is -1.6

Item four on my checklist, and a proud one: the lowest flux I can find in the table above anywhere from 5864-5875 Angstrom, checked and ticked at 8.04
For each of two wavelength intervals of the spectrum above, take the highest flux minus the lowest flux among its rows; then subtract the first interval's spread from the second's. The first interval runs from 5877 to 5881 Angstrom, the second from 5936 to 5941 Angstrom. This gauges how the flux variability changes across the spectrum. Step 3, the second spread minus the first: -0.21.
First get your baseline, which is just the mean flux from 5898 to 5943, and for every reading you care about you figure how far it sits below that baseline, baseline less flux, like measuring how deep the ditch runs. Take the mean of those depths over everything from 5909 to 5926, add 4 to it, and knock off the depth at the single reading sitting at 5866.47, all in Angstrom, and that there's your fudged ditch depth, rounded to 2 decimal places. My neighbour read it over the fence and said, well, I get 4.31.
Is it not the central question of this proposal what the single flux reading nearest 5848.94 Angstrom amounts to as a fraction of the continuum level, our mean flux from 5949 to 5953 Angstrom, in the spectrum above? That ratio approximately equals 1.01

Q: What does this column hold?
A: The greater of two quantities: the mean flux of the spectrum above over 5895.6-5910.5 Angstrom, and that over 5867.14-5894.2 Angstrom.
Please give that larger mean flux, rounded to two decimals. 8.25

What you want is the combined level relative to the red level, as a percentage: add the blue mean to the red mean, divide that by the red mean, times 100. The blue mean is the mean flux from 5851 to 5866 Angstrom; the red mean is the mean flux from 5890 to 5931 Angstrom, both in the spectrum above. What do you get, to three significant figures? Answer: 202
